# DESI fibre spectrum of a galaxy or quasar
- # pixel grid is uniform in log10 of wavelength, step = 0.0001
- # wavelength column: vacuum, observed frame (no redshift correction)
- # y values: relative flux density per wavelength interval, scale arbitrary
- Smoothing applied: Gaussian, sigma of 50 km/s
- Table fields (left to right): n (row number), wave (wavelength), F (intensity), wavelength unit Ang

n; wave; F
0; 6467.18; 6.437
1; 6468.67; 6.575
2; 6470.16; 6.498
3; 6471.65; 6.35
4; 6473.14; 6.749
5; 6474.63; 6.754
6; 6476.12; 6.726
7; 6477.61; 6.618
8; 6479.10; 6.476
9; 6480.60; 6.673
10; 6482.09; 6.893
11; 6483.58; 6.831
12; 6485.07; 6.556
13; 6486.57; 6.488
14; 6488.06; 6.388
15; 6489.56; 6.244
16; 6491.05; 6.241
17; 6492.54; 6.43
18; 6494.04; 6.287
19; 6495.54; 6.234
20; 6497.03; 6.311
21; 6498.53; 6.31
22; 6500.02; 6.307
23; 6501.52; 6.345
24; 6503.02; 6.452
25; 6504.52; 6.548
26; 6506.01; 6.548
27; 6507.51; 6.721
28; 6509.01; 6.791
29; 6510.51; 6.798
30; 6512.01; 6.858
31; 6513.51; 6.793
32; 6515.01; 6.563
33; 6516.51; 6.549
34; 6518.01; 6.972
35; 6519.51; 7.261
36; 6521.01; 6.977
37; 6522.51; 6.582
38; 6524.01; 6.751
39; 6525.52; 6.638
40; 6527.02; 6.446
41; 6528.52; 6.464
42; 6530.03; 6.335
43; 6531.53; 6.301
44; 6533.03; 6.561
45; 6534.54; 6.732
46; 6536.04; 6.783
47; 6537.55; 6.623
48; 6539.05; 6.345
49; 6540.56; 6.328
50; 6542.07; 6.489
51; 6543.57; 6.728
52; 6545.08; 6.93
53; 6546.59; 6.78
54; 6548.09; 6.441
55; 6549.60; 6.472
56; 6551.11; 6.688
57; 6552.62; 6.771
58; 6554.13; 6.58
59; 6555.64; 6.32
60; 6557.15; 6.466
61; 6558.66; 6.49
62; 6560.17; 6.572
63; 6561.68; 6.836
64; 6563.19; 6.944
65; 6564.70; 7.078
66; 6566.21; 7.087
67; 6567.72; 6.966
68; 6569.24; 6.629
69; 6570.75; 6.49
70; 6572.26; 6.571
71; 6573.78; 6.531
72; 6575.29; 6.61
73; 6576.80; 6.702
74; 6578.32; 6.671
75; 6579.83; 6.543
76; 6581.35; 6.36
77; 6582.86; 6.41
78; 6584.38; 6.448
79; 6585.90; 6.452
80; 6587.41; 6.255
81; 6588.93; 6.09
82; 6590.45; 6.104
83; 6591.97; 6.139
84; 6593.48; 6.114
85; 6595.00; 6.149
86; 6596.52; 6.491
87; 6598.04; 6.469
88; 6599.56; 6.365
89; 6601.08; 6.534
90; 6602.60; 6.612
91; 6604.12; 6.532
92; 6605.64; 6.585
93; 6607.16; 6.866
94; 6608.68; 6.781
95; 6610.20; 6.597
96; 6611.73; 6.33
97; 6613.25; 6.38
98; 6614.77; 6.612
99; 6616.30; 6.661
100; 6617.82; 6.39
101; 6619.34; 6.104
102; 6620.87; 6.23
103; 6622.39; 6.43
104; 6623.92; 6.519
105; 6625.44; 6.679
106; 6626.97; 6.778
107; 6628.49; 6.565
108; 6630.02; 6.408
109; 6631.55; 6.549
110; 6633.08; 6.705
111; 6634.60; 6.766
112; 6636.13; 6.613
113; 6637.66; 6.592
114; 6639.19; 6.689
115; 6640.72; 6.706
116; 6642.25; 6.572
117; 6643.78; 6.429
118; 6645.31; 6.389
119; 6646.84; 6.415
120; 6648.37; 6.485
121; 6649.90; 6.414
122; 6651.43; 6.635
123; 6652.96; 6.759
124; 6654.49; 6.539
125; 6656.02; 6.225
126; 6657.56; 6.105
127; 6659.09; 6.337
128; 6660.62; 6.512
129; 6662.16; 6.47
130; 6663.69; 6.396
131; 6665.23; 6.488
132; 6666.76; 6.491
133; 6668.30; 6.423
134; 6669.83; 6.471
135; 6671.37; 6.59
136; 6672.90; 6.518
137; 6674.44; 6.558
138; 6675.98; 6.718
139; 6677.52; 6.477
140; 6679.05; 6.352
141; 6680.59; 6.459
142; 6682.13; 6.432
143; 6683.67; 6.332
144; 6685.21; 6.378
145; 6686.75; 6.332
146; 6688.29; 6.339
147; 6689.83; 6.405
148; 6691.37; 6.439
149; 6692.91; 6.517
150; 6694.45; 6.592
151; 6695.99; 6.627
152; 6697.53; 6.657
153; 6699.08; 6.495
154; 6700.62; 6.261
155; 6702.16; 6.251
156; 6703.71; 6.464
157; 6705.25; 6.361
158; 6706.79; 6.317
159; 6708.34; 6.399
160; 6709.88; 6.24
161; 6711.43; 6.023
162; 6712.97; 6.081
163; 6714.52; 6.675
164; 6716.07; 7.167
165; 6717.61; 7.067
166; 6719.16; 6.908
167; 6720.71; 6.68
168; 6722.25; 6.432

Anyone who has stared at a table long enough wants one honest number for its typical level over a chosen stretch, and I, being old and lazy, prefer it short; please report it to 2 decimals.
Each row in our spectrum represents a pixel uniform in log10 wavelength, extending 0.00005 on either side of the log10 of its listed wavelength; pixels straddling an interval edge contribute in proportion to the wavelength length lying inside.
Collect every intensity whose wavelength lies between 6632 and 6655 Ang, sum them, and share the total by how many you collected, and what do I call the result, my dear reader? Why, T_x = 6.58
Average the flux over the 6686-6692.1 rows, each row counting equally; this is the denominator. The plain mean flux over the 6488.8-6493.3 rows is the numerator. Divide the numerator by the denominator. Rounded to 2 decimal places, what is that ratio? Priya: 0.99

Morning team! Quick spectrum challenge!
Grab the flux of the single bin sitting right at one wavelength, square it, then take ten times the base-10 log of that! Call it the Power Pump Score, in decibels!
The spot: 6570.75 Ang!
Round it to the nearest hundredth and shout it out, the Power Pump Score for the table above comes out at 16.24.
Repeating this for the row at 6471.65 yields 16.06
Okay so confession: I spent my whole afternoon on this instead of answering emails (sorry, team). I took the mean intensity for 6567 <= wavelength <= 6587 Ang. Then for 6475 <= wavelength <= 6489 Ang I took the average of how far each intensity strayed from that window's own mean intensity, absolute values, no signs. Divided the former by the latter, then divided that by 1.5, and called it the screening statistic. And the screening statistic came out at 32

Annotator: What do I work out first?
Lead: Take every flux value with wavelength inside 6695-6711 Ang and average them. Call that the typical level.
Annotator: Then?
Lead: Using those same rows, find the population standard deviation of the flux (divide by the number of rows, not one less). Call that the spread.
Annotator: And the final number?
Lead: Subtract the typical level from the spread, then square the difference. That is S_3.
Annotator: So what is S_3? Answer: 39.2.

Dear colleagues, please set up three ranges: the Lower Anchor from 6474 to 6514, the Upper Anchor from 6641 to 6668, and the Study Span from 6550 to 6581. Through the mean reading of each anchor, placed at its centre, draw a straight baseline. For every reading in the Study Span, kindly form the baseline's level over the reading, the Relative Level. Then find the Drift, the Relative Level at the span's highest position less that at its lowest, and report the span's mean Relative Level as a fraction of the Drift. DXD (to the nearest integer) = 51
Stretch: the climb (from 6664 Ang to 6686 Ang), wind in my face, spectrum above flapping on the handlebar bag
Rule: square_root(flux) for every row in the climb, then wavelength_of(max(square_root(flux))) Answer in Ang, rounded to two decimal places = 6675.98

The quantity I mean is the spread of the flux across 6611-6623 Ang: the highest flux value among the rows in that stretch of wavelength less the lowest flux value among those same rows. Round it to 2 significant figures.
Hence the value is 0.56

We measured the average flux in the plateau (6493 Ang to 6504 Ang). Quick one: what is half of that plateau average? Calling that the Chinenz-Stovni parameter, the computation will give 3.16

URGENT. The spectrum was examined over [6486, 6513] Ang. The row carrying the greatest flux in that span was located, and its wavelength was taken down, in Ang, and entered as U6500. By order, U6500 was 6512.01 Ang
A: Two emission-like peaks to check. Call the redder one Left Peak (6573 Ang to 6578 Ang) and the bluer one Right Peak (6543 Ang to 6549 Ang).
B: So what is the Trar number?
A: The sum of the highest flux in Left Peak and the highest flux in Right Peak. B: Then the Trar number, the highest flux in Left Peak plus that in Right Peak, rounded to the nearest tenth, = 13.6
